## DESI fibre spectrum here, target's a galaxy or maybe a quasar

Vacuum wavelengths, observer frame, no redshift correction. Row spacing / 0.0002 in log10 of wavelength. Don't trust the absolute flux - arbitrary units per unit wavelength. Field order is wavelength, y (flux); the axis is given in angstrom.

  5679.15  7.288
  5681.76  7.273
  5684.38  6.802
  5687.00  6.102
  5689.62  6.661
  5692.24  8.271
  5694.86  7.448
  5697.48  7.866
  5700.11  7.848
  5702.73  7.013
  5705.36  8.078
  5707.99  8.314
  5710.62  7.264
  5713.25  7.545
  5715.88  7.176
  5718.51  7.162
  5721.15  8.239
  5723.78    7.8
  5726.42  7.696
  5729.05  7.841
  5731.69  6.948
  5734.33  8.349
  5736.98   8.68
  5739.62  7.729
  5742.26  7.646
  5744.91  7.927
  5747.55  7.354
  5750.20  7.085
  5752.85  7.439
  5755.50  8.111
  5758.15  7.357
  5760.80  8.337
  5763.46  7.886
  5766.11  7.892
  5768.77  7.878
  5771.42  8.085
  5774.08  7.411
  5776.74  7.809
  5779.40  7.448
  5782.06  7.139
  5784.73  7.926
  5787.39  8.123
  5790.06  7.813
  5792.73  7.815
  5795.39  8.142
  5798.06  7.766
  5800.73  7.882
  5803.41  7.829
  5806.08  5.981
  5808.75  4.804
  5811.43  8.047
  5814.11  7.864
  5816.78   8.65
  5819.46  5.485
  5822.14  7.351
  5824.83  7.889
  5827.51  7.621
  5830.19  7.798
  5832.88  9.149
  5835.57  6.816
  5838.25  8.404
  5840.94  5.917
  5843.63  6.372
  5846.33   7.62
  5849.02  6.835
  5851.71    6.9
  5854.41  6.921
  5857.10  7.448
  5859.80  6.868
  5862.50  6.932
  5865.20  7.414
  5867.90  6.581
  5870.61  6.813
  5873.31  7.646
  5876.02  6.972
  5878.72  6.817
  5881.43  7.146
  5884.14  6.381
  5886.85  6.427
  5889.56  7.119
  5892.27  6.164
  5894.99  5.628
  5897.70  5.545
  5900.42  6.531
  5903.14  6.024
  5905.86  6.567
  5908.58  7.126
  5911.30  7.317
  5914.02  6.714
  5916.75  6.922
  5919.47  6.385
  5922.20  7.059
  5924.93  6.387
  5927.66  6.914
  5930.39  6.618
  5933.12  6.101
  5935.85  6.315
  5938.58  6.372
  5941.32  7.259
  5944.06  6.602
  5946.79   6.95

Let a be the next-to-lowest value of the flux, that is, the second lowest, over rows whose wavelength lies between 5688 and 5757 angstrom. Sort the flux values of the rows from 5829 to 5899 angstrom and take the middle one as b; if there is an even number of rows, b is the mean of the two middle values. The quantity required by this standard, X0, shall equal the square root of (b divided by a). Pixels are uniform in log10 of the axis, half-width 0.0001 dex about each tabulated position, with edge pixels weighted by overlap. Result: 1.00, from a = 6.948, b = 6.9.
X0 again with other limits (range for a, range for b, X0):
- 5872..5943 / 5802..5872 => 1.13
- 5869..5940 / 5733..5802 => 1.18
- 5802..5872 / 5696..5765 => 1.19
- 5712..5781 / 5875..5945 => 0.96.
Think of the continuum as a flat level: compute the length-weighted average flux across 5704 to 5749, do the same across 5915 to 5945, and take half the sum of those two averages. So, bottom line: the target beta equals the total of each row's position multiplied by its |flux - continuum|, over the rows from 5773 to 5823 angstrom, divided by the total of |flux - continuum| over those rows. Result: 5803.0 angstrom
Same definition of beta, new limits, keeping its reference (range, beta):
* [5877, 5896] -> 5889.7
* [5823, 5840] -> 5832.5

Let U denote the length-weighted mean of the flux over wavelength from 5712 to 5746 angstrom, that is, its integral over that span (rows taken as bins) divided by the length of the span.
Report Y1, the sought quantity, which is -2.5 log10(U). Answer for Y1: -2.223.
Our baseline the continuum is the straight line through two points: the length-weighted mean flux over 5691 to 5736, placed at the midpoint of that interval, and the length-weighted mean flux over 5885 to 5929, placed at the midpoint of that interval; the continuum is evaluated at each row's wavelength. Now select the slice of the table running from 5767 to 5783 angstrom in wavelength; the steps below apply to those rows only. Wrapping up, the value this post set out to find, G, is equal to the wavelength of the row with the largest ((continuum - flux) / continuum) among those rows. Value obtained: 5782.06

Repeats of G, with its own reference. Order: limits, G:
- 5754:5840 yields 5808.75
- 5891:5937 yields 5897.70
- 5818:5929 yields 5819.46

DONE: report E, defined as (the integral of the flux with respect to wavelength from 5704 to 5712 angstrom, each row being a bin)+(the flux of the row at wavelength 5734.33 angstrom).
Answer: 71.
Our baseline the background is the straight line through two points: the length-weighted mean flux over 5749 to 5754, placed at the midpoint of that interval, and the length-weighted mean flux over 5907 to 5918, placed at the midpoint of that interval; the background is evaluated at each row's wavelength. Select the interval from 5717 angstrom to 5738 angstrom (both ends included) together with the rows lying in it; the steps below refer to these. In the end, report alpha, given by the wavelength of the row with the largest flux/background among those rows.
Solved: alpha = 5736.98 angstrom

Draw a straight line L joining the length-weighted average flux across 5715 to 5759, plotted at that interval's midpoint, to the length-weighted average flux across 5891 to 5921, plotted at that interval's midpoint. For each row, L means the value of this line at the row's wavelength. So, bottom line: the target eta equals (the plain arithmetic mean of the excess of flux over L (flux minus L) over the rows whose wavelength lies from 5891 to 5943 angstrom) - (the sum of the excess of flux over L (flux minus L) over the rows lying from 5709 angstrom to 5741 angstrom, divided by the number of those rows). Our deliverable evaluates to 0.22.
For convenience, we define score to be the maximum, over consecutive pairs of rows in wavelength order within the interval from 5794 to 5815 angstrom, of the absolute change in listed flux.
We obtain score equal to 3.2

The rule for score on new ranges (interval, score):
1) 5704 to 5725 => 1.1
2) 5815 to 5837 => 3.2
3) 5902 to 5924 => 0.7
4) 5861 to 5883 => 0.8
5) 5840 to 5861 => 1.2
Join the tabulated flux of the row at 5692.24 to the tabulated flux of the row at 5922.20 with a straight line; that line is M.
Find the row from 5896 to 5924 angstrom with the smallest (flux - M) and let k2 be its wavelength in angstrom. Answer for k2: 5897.70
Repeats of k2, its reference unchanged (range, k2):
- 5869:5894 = 5892.27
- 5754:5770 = 5758.15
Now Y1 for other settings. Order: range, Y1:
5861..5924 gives -2.066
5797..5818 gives -2.164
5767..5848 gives -2.187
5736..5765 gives -2.226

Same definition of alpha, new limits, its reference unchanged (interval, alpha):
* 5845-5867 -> 5846.33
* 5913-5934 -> 5922.20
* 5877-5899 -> 5881.43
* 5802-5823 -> 5816.78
